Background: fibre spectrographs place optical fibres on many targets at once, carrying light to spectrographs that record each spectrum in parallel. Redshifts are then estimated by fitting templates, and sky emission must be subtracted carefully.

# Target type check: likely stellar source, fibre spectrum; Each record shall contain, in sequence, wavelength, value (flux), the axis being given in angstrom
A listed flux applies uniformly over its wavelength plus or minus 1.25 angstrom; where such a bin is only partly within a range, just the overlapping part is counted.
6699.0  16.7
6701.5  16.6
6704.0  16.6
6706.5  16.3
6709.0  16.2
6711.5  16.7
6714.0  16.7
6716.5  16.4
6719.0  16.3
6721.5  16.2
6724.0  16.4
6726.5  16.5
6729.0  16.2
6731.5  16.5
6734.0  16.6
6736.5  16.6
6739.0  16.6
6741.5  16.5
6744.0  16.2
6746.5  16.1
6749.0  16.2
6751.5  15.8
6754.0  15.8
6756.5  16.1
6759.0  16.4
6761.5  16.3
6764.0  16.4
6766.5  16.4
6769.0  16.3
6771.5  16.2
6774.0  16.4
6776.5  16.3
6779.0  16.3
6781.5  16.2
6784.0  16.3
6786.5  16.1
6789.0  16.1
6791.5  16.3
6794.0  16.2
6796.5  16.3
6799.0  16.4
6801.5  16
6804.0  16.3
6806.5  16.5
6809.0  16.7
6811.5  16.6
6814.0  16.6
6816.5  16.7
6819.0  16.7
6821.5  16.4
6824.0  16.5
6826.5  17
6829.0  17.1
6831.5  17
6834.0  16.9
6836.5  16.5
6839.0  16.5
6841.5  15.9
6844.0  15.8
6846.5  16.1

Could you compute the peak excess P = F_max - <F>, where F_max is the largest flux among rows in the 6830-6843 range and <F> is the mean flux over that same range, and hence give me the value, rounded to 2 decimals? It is 0.44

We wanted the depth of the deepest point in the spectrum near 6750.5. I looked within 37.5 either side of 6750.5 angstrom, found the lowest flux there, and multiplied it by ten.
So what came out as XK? 158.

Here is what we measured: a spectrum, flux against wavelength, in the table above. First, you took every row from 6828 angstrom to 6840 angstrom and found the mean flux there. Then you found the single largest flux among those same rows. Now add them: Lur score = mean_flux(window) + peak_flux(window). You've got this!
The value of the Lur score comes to 33.9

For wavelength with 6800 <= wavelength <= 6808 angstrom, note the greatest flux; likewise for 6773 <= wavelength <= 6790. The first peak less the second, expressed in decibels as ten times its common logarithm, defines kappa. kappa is -10.0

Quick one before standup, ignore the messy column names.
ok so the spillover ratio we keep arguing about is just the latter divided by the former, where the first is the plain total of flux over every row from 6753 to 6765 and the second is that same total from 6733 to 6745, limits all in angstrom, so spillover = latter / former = 1.02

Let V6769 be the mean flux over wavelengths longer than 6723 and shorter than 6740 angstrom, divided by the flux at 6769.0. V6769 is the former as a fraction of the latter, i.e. 1.01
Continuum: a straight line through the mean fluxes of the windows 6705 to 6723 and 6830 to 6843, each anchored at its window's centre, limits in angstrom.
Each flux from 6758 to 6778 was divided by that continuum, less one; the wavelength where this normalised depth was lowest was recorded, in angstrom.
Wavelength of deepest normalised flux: 6771.5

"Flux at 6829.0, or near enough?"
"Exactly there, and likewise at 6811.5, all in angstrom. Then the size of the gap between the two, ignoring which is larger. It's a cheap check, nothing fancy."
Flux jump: 0.50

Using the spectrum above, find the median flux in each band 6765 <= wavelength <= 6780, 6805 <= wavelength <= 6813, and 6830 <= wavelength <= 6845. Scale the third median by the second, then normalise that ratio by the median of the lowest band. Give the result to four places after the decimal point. 0.0610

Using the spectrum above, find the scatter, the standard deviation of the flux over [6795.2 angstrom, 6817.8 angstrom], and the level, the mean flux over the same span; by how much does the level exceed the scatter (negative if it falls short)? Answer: 16.2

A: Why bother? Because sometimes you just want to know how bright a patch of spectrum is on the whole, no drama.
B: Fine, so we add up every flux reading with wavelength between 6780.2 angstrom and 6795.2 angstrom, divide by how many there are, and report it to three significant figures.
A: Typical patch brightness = 16.2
